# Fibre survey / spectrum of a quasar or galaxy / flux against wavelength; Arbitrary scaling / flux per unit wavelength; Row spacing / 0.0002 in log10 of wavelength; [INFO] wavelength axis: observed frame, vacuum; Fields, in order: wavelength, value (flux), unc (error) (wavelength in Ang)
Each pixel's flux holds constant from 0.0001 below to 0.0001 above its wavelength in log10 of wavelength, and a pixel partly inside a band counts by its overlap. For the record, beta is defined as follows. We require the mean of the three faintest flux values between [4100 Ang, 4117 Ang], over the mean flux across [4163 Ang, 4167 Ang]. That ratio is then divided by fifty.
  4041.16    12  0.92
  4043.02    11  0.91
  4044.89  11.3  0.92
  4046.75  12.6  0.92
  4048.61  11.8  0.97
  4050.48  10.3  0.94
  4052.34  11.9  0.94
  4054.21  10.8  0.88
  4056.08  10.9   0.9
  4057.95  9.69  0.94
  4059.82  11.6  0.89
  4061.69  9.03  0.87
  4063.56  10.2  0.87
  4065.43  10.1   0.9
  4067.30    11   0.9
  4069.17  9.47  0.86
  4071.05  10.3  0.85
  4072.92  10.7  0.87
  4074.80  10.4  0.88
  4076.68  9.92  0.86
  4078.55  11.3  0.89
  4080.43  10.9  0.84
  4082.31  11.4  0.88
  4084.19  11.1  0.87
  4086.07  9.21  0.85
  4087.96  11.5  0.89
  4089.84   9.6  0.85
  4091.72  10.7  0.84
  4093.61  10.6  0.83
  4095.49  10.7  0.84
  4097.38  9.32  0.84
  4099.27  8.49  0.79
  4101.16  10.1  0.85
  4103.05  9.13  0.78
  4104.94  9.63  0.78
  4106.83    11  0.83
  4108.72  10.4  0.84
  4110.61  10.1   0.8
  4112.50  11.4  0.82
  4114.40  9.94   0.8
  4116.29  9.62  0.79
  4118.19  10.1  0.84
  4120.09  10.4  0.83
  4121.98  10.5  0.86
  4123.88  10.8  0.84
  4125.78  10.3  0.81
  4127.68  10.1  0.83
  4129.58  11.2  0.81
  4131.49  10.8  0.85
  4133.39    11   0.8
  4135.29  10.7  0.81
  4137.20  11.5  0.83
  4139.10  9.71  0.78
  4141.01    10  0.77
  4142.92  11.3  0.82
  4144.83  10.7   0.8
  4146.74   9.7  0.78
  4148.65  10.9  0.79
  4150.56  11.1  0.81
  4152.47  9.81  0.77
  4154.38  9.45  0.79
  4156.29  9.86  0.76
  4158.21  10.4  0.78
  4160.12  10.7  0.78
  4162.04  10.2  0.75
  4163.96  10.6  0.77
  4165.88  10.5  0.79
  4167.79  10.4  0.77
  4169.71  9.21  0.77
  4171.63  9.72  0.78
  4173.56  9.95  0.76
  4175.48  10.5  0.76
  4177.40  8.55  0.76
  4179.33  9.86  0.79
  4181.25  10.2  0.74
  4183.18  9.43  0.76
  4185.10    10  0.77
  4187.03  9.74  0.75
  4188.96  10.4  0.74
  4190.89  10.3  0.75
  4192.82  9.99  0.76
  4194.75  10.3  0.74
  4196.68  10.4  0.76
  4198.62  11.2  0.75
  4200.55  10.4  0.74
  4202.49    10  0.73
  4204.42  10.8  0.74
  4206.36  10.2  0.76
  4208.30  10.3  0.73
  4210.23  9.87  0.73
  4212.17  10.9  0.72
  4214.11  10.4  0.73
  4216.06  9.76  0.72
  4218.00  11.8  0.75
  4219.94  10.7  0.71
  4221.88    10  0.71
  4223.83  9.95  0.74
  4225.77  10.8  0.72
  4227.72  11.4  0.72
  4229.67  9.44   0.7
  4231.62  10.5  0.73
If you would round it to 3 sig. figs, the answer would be 0.0179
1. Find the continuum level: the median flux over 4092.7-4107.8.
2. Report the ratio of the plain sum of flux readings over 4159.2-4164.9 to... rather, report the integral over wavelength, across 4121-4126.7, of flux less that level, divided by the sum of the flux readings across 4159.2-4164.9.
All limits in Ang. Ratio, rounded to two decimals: 0.12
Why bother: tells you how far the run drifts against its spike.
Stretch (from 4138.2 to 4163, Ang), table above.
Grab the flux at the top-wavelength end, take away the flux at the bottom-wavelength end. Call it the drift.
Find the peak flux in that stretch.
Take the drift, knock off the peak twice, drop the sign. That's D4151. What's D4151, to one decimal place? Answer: 22.1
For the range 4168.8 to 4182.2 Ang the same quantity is 20.0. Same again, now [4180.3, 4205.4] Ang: 21.8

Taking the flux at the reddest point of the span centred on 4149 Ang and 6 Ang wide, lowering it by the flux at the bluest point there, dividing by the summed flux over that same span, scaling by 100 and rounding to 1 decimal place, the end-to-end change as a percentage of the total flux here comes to 4.4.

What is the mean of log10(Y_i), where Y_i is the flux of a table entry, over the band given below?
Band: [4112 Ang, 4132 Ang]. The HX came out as 1.02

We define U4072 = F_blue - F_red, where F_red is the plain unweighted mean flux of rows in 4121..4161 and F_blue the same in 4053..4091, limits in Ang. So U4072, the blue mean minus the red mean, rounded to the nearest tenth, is 0.0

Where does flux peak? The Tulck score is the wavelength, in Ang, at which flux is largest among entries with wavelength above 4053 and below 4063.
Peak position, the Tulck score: 4059.82 Ang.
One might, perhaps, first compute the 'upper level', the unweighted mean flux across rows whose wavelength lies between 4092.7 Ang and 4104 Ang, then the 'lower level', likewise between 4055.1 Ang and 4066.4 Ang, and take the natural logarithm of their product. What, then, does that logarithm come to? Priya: 4.602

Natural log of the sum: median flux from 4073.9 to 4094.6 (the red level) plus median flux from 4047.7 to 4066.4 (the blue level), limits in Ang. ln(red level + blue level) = 3.06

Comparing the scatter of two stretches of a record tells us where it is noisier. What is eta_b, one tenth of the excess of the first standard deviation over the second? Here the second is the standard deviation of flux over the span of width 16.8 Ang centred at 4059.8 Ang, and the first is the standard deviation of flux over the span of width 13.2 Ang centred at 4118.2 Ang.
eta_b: -0.032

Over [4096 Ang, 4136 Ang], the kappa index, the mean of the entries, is 10.2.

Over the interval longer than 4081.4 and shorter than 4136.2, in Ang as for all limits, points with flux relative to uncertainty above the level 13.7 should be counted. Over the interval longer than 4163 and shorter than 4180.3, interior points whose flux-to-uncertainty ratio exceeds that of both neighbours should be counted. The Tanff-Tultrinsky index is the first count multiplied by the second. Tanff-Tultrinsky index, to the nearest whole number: 6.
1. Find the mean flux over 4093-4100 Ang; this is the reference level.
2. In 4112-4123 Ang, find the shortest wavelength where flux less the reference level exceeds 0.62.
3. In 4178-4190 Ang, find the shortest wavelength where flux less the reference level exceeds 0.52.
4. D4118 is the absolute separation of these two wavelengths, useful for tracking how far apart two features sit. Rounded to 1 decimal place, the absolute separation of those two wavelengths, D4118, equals 76.5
